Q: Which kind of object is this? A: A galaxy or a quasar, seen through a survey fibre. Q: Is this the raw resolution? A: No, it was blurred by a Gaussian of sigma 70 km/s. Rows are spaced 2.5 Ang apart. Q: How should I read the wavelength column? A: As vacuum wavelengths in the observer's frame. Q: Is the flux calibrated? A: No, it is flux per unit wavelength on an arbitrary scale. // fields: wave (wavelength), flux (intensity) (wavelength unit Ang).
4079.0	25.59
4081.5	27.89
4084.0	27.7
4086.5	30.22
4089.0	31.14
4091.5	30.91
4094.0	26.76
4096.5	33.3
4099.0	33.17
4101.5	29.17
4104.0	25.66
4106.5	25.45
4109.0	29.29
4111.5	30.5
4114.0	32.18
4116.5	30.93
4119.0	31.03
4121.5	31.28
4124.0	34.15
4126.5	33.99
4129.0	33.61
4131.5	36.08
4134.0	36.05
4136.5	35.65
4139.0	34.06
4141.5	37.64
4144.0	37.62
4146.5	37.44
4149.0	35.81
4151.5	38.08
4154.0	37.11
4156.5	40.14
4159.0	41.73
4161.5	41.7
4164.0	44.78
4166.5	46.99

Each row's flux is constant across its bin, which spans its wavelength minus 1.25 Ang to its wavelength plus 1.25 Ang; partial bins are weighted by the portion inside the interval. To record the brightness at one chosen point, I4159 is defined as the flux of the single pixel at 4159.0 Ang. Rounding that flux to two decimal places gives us 41.73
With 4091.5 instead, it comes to 30.91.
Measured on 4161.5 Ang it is 41.70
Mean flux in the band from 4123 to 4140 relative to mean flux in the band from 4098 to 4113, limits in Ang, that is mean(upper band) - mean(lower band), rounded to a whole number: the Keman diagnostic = 6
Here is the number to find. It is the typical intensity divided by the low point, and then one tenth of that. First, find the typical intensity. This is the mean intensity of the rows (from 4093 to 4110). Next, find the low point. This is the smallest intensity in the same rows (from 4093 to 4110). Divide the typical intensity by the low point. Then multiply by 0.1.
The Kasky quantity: 0.114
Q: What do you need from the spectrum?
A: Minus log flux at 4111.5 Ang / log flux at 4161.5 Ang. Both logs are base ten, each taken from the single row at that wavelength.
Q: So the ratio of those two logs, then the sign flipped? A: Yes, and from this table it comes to -0.92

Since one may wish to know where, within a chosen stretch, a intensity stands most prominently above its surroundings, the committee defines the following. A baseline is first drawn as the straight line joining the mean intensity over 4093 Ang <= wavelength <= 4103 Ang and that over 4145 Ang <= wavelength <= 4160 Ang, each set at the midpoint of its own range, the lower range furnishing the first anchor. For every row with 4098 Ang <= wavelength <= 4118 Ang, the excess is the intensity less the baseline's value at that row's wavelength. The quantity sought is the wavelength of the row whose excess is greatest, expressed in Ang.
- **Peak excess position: 4099.0 Ang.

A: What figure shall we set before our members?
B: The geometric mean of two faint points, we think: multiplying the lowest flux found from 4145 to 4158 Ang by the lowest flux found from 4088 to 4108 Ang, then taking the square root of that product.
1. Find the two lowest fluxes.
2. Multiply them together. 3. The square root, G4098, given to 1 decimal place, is 30.2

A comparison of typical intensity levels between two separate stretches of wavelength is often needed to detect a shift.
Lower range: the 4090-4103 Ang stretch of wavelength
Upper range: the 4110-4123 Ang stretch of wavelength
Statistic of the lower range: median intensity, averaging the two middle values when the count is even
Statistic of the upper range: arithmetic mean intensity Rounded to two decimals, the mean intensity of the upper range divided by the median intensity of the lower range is 1.01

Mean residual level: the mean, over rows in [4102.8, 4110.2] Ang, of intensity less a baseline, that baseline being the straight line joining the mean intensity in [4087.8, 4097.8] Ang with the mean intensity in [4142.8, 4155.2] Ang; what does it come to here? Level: -5.4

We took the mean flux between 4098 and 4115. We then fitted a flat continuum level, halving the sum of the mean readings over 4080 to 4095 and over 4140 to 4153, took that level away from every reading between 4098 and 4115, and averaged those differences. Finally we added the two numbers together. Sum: 25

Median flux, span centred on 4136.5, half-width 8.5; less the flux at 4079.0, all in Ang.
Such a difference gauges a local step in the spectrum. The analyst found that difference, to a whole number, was 10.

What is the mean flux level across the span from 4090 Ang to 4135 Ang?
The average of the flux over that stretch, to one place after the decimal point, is 31.3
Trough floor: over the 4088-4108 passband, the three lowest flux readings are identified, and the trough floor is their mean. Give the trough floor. 26.0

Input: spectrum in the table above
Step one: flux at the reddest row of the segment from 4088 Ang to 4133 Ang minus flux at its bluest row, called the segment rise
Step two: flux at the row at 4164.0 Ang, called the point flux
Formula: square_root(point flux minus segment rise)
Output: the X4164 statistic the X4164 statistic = 6.31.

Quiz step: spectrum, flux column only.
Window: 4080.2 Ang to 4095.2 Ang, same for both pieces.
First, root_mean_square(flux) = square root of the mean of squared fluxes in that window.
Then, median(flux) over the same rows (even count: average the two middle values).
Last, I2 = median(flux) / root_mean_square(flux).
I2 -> 0.997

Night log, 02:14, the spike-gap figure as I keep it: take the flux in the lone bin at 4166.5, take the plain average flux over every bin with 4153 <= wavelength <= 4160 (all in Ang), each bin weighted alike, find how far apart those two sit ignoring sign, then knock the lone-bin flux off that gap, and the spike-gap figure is -39.7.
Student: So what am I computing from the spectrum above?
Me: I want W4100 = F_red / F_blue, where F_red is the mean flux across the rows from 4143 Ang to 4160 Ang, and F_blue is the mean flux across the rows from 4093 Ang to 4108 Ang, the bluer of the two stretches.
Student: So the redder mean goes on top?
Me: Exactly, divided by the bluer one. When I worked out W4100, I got 1.32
